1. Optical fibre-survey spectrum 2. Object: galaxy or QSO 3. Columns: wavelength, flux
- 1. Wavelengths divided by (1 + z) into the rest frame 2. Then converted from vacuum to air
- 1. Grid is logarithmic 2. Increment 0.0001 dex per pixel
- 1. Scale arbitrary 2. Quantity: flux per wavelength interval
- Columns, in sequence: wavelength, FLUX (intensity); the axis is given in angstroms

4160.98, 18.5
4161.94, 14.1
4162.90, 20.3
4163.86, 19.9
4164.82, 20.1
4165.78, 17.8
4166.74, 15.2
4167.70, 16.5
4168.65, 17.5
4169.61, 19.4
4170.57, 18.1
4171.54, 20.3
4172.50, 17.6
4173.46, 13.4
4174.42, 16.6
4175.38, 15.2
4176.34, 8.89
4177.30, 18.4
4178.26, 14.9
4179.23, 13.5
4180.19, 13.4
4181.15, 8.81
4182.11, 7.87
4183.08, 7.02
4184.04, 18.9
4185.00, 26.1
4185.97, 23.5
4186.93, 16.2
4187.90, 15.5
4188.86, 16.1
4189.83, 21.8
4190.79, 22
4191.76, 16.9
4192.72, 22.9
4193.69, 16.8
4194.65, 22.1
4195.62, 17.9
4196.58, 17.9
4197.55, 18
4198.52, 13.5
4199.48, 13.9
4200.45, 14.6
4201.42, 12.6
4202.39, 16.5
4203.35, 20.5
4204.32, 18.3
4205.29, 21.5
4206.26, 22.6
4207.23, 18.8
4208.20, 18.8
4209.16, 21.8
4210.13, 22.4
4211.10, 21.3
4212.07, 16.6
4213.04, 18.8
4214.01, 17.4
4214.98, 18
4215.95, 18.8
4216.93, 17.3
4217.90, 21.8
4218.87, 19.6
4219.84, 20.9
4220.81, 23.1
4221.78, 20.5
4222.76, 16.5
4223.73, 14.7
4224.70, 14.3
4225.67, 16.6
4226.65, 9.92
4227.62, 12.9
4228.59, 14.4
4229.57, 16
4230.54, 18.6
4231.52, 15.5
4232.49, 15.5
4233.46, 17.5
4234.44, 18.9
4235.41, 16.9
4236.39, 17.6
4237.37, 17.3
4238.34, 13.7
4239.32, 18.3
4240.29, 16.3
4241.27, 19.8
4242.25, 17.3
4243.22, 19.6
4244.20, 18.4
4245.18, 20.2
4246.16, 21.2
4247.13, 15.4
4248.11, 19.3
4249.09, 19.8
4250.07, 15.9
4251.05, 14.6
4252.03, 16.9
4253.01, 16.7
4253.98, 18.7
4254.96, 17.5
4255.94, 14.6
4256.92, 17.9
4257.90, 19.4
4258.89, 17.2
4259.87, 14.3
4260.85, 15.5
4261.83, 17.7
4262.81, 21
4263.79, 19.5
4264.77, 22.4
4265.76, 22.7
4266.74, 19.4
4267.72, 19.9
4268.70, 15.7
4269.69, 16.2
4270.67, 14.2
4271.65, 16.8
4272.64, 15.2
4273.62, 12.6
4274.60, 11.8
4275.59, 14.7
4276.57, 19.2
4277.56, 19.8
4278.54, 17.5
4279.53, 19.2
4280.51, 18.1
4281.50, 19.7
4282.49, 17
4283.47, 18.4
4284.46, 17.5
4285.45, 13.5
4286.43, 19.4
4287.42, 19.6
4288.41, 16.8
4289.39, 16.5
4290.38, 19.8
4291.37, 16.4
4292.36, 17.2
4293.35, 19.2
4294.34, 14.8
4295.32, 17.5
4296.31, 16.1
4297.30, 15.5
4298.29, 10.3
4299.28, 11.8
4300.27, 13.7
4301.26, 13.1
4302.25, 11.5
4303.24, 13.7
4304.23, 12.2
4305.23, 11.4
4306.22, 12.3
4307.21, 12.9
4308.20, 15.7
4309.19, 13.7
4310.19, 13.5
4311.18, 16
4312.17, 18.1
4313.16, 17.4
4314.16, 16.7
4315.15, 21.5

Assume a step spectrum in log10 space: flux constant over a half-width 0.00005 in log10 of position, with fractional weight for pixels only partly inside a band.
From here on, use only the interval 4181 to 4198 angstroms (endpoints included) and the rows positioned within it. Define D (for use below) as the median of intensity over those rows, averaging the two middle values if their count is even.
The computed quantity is 17.9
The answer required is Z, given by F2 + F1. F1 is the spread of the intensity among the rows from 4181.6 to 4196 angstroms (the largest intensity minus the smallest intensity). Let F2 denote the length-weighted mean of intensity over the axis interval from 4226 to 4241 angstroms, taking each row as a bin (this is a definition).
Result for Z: 35.1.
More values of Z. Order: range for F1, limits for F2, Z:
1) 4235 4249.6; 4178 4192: 23.7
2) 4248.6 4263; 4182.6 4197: 25.5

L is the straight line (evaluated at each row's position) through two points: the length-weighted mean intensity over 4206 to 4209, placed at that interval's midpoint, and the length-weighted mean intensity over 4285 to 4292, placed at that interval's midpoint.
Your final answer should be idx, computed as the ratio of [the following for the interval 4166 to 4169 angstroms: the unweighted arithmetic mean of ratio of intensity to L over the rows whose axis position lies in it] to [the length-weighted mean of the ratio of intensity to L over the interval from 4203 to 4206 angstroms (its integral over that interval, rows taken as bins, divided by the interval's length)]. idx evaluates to 0.76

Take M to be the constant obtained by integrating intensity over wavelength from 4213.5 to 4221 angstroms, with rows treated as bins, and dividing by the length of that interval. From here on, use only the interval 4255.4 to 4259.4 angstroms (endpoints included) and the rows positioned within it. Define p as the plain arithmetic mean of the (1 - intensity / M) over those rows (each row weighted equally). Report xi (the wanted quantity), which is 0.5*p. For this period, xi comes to 0.06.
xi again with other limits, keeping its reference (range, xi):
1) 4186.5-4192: 0.04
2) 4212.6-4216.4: 0.03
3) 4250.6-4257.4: 0.07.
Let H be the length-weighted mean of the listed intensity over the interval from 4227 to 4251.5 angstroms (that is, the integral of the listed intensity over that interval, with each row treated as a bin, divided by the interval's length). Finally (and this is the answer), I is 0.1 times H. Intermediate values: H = 17.2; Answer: 1.72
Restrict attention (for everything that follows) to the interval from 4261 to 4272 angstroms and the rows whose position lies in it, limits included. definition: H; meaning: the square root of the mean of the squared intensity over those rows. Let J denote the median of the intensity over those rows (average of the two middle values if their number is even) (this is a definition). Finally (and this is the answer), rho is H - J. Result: -0.5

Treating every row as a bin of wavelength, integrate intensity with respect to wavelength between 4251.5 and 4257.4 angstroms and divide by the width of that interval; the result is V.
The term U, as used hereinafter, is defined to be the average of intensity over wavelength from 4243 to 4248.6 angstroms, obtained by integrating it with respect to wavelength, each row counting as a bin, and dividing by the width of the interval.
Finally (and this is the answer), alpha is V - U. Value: -2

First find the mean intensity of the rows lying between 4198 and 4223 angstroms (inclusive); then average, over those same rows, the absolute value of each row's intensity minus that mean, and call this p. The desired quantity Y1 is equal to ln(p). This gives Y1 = 0.9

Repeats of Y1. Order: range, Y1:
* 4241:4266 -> 0.7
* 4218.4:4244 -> 0.8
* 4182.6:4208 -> 1.1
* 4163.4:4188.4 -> 1.2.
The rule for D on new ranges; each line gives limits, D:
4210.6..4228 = 17.7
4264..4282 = 17.8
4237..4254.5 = 17.8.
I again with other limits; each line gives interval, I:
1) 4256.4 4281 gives 1.75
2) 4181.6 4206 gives 1.76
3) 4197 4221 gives 1.86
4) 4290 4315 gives 1.49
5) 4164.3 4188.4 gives 1.60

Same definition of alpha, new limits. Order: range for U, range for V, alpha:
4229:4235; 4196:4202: -2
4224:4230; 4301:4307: -2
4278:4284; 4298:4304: -6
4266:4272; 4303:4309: -4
